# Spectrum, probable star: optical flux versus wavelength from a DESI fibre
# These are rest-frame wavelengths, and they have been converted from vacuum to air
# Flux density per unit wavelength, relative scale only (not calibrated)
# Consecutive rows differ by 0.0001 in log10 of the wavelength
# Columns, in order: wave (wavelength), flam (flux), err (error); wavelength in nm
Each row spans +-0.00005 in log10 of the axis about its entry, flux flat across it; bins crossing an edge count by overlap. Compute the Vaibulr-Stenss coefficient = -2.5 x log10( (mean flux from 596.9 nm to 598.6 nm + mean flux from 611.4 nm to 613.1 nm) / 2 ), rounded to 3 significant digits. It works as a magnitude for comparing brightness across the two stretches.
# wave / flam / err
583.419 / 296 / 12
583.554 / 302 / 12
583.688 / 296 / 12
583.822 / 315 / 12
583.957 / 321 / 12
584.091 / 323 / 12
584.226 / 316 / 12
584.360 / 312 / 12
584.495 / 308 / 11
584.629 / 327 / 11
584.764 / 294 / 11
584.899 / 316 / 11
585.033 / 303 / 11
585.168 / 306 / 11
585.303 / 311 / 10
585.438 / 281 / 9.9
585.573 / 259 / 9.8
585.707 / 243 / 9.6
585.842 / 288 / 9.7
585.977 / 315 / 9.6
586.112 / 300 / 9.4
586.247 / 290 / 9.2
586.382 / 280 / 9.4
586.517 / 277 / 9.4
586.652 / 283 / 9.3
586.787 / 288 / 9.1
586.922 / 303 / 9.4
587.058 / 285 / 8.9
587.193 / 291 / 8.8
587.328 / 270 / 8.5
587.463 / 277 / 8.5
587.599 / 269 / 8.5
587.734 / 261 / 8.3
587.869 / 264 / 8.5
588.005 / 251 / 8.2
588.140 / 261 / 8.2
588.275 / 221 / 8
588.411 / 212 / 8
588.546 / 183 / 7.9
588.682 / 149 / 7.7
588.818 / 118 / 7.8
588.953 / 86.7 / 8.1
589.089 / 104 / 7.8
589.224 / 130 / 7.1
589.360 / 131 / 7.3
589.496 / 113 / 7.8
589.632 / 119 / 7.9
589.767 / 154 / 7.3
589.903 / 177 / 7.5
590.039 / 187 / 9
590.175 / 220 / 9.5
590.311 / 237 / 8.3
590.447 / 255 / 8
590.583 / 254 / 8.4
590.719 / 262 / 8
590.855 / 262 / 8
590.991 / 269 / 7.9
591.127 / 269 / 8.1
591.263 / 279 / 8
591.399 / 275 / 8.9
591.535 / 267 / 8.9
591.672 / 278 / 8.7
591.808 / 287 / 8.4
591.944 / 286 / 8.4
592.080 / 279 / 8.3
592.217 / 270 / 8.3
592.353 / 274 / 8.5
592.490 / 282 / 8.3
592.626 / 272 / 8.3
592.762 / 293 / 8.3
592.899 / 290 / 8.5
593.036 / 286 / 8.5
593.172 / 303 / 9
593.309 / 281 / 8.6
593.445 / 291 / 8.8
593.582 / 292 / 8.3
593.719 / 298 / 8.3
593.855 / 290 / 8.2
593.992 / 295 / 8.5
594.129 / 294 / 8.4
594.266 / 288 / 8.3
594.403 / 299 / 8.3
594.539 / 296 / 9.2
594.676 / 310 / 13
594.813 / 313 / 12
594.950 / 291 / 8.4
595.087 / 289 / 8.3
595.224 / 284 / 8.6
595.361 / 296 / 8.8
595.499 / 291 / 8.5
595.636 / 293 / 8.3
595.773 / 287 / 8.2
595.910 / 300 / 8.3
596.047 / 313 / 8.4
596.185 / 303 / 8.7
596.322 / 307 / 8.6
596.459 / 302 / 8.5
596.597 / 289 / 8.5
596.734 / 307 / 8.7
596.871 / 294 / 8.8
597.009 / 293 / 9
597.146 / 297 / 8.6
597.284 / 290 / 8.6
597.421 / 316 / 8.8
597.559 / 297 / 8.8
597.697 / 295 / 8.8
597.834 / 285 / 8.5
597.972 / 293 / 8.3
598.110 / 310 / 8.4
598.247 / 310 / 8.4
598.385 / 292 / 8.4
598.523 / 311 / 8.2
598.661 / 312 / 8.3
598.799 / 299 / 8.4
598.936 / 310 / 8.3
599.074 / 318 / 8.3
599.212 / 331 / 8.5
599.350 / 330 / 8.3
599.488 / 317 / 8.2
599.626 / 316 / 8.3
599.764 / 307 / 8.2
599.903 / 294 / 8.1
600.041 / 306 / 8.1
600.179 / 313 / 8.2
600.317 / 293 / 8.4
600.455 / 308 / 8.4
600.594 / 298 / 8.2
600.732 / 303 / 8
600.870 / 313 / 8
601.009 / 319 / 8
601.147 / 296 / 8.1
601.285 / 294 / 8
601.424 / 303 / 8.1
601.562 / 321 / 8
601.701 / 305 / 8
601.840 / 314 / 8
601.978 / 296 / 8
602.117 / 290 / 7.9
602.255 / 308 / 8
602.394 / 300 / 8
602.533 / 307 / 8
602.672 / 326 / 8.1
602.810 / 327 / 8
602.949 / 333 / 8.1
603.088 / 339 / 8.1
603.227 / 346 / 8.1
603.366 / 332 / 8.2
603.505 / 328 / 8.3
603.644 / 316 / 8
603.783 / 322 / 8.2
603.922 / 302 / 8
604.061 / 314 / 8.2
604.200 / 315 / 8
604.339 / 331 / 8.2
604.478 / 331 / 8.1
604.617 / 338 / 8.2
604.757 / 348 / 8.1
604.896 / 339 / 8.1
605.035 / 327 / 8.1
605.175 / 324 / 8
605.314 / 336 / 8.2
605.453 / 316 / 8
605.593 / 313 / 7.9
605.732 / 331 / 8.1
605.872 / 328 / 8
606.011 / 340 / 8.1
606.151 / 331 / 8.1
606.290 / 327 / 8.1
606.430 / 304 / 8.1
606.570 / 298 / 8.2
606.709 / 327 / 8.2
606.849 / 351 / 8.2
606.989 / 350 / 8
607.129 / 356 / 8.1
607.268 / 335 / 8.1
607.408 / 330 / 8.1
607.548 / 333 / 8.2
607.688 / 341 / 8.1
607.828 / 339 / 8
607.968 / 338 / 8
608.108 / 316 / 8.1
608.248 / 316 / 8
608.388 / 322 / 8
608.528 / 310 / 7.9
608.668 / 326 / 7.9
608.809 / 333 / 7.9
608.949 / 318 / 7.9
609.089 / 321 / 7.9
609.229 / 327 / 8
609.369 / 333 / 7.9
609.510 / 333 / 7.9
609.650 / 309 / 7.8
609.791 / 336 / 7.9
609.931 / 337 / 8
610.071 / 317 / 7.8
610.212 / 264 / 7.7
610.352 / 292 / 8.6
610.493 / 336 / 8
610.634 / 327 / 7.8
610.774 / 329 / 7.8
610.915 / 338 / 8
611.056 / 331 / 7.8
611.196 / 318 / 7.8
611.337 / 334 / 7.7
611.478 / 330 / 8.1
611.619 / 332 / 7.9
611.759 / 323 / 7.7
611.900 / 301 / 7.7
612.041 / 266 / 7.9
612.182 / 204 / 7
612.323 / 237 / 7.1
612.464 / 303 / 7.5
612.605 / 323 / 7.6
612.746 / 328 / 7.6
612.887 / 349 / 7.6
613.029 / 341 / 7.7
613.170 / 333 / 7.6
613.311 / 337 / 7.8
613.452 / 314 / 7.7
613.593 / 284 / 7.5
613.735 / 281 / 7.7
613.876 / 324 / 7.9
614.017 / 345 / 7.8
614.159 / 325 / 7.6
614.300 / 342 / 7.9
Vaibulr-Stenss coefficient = -6.20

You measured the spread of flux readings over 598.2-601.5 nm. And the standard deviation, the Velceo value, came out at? 11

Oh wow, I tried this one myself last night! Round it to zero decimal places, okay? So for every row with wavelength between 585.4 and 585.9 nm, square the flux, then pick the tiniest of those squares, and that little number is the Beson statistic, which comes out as 59049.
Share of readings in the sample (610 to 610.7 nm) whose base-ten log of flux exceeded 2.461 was 0.80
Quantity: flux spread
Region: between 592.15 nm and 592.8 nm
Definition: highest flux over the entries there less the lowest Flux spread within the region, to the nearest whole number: 23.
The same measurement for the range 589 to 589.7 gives 27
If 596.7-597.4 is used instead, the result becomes 17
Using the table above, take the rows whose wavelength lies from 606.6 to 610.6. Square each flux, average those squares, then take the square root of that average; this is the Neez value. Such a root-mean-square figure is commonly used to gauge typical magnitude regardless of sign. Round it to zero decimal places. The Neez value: 327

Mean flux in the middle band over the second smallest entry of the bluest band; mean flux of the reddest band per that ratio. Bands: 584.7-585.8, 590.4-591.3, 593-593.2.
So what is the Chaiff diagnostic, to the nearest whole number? 289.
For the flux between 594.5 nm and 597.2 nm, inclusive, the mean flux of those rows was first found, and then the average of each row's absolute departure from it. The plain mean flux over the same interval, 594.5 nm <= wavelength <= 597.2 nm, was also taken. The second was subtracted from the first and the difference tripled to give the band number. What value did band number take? -871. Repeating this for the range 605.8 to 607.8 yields -962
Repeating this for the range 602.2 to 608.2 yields -950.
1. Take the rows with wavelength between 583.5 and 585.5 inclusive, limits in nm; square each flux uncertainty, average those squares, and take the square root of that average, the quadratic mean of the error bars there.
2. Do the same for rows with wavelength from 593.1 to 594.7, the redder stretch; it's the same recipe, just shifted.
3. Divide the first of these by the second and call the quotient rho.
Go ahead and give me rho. 1.26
